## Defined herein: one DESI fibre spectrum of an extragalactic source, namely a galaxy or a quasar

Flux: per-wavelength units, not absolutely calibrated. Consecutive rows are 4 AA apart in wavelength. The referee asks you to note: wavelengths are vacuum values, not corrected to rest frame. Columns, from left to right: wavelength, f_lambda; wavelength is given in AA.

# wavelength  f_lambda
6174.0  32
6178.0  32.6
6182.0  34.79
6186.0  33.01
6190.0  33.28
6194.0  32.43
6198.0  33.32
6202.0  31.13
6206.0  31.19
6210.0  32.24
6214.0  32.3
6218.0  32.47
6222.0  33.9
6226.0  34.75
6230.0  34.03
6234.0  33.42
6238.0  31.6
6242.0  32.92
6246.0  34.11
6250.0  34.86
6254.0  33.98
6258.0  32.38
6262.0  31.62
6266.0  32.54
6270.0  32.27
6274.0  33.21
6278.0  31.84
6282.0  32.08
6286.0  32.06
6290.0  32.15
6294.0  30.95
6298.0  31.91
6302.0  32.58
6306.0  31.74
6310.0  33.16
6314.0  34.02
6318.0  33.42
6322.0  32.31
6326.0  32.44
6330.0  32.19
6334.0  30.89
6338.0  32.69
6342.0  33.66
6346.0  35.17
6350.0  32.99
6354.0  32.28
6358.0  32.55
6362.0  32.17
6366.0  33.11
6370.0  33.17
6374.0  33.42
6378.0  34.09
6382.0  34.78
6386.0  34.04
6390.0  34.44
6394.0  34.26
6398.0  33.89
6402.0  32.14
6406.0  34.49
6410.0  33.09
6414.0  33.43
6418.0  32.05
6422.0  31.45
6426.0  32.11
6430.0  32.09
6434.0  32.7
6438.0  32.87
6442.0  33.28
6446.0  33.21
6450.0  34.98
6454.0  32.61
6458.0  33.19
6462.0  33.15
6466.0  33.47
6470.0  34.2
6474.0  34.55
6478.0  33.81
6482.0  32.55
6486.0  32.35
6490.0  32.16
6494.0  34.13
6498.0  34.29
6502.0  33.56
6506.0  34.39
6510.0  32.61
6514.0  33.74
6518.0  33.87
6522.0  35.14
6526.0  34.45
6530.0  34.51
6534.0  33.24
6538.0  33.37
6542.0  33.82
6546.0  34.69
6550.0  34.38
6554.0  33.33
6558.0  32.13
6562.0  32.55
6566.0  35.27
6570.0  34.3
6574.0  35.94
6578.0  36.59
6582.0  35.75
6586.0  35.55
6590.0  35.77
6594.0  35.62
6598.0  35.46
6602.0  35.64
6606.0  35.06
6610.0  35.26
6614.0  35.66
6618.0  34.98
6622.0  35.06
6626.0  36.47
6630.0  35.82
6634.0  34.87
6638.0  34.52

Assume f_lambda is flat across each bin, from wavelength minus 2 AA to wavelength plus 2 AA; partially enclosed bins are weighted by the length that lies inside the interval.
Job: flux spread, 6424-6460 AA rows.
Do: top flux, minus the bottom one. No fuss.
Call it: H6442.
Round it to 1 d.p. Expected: 2.9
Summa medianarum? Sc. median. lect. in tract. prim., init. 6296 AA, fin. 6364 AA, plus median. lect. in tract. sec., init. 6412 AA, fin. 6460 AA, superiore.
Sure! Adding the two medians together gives 65.3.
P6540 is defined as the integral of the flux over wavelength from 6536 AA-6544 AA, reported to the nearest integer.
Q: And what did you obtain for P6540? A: 269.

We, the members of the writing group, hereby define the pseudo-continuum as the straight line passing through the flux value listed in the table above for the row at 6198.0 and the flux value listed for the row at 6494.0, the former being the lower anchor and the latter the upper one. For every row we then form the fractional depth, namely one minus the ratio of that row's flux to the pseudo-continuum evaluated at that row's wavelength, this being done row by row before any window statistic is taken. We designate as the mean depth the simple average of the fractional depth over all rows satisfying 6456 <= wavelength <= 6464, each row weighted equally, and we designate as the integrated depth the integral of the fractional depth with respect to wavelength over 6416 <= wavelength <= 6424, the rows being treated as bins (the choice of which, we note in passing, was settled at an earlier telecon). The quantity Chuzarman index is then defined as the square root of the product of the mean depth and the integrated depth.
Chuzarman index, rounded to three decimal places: 0.114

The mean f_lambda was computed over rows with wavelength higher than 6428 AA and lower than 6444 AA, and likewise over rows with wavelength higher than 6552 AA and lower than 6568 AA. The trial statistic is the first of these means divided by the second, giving 0.98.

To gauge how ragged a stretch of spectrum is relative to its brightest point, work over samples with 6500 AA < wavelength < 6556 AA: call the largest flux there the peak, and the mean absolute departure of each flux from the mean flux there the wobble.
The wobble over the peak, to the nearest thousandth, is 0.016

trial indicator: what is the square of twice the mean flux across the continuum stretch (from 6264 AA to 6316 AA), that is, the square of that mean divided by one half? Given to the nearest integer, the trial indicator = 4185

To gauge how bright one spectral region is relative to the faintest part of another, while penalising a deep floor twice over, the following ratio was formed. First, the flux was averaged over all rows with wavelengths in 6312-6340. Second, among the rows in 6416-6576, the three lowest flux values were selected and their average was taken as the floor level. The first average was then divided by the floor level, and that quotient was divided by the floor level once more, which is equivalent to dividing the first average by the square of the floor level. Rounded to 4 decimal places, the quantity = 0.0321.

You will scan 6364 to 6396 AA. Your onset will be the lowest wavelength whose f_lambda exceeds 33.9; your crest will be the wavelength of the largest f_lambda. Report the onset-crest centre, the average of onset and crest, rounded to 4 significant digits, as 6380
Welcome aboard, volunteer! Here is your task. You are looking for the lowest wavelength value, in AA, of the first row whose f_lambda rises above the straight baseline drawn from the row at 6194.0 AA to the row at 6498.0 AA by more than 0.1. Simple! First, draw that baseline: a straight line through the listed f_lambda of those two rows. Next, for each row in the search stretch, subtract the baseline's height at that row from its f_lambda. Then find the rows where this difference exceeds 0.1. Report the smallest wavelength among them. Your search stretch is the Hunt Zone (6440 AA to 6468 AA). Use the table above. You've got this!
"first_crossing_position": 6450.0 AA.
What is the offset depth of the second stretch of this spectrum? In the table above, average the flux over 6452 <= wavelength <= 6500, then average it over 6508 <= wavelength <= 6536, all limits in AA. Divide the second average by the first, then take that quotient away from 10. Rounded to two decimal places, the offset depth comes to 8.98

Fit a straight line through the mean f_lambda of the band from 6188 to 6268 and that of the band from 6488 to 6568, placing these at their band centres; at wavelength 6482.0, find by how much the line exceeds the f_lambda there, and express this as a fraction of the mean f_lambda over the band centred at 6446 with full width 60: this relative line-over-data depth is 0.03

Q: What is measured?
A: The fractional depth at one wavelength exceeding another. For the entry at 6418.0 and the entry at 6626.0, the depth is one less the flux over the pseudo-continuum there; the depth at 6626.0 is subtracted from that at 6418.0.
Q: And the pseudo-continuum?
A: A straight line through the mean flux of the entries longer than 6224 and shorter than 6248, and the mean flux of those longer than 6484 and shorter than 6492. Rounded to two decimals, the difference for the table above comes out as 0.17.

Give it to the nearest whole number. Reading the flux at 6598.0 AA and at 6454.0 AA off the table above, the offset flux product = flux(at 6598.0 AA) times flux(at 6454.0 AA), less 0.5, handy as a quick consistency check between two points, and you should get 1156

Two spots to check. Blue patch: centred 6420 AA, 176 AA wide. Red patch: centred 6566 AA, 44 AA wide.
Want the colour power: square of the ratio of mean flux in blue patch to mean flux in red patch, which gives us 0.93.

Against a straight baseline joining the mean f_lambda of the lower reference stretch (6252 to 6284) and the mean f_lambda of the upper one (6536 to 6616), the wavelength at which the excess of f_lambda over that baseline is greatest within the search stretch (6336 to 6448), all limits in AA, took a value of 6346.0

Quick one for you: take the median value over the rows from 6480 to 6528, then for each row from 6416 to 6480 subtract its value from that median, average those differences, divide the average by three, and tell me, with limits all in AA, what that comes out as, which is 0.23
